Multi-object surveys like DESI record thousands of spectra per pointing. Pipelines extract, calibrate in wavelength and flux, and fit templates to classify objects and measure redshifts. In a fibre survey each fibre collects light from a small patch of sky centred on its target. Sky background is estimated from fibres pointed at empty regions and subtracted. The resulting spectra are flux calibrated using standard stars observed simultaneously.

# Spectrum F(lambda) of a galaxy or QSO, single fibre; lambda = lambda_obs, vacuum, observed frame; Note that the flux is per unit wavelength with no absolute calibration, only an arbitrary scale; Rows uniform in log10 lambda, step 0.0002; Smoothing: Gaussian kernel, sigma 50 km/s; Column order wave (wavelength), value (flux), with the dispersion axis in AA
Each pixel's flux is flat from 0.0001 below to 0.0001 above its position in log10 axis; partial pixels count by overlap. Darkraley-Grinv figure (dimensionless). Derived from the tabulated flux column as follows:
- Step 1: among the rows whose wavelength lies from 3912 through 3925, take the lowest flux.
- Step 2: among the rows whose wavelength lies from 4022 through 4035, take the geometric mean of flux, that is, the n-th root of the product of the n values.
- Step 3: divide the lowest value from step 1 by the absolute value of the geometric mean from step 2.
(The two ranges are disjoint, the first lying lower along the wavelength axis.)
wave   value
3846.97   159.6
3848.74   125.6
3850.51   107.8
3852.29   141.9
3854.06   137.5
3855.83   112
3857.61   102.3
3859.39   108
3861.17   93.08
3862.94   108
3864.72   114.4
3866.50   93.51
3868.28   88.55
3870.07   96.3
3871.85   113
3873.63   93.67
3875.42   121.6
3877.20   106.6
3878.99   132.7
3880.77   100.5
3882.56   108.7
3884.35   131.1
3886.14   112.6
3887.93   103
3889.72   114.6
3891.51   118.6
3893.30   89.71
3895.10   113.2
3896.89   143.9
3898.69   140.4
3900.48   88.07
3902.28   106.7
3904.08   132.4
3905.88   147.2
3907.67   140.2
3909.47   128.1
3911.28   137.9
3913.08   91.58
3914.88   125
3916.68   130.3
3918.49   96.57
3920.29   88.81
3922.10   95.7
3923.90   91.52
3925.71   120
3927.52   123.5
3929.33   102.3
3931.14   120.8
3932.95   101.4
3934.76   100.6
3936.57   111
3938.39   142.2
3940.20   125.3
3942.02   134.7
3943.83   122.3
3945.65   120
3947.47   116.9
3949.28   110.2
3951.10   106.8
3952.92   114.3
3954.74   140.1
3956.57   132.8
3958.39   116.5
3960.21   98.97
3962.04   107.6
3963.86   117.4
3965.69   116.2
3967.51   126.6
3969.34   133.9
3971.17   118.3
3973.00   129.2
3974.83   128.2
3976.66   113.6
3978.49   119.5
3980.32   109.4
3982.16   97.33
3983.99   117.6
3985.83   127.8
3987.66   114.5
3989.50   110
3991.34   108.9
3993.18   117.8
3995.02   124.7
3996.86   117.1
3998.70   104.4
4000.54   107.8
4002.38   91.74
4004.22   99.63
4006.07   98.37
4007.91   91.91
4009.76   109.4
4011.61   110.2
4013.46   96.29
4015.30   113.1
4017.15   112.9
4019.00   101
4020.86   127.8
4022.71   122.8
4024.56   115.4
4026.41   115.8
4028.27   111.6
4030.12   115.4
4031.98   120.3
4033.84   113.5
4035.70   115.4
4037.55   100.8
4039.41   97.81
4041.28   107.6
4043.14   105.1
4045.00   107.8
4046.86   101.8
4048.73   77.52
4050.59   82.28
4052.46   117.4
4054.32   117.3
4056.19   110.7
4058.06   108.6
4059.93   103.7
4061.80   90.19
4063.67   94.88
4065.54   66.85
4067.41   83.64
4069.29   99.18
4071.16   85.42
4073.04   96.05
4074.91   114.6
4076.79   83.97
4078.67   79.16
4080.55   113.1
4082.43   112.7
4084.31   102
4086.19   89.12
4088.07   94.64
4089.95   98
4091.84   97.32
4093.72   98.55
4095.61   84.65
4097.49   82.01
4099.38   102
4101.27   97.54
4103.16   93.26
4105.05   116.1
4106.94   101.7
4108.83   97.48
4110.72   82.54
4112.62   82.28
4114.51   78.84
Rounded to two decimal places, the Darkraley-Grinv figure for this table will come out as 0.76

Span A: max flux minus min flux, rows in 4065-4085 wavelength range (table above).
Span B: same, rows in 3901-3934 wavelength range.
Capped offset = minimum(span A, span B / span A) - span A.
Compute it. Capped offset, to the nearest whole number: -47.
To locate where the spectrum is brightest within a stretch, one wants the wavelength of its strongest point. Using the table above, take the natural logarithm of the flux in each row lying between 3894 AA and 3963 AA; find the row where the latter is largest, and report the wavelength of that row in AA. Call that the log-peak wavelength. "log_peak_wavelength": 3905.88 AA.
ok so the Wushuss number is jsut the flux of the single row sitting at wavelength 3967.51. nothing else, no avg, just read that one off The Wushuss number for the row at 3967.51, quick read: 126.6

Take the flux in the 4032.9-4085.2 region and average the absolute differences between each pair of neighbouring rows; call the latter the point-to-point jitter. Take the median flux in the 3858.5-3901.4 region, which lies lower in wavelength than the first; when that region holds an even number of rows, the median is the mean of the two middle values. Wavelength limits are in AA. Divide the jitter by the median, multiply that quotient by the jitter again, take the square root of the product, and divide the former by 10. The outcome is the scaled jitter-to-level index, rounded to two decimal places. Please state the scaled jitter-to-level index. 0.11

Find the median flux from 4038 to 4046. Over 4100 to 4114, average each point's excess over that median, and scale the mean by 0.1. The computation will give -1.1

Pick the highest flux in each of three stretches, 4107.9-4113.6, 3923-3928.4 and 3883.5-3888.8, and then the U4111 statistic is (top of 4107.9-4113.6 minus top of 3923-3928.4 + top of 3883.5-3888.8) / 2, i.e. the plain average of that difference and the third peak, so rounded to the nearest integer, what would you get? 53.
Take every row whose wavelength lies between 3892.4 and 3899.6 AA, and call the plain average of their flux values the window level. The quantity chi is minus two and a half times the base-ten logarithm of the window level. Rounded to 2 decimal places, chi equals -5.21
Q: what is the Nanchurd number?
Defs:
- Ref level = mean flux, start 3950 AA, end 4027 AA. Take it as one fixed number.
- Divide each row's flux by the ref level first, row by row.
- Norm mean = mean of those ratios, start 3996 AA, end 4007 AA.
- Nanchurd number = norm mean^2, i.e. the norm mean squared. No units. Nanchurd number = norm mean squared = 0.82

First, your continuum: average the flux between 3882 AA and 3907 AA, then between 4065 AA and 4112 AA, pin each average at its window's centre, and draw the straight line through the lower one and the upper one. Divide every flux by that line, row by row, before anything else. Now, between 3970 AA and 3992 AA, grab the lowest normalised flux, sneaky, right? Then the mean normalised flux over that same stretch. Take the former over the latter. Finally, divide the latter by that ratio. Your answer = 1.29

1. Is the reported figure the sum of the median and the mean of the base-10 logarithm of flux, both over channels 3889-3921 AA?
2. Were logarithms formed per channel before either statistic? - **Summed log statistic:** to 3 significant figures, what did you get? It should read 4.15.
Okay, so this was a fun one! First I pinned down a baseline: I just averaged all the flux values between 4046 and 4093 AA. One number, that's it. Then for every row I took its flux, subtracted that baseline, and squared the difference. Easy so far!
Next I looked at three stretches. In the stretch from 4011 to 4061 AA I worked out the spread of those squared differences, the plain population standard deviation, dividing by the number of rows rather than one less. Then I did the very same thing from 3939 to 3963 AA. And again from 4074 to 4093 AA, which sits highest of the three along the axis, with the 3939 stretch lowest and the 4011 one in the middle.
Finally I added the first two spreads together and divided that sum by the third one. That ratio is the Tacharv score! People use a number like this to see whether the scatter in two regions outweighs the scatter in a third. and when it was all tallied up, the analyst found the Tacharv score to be 6.0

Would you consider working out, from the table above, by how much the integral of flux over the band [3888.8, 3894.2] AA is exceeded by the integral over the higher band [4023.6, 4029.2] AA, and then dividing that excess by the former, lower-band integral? 0.10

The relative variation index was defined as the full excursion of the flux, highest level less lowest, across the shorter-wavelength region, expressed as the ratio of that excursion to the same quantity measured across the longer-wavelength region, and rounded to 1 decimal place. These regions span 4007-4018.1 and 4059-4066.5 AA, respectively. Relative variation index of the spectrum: 0.6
